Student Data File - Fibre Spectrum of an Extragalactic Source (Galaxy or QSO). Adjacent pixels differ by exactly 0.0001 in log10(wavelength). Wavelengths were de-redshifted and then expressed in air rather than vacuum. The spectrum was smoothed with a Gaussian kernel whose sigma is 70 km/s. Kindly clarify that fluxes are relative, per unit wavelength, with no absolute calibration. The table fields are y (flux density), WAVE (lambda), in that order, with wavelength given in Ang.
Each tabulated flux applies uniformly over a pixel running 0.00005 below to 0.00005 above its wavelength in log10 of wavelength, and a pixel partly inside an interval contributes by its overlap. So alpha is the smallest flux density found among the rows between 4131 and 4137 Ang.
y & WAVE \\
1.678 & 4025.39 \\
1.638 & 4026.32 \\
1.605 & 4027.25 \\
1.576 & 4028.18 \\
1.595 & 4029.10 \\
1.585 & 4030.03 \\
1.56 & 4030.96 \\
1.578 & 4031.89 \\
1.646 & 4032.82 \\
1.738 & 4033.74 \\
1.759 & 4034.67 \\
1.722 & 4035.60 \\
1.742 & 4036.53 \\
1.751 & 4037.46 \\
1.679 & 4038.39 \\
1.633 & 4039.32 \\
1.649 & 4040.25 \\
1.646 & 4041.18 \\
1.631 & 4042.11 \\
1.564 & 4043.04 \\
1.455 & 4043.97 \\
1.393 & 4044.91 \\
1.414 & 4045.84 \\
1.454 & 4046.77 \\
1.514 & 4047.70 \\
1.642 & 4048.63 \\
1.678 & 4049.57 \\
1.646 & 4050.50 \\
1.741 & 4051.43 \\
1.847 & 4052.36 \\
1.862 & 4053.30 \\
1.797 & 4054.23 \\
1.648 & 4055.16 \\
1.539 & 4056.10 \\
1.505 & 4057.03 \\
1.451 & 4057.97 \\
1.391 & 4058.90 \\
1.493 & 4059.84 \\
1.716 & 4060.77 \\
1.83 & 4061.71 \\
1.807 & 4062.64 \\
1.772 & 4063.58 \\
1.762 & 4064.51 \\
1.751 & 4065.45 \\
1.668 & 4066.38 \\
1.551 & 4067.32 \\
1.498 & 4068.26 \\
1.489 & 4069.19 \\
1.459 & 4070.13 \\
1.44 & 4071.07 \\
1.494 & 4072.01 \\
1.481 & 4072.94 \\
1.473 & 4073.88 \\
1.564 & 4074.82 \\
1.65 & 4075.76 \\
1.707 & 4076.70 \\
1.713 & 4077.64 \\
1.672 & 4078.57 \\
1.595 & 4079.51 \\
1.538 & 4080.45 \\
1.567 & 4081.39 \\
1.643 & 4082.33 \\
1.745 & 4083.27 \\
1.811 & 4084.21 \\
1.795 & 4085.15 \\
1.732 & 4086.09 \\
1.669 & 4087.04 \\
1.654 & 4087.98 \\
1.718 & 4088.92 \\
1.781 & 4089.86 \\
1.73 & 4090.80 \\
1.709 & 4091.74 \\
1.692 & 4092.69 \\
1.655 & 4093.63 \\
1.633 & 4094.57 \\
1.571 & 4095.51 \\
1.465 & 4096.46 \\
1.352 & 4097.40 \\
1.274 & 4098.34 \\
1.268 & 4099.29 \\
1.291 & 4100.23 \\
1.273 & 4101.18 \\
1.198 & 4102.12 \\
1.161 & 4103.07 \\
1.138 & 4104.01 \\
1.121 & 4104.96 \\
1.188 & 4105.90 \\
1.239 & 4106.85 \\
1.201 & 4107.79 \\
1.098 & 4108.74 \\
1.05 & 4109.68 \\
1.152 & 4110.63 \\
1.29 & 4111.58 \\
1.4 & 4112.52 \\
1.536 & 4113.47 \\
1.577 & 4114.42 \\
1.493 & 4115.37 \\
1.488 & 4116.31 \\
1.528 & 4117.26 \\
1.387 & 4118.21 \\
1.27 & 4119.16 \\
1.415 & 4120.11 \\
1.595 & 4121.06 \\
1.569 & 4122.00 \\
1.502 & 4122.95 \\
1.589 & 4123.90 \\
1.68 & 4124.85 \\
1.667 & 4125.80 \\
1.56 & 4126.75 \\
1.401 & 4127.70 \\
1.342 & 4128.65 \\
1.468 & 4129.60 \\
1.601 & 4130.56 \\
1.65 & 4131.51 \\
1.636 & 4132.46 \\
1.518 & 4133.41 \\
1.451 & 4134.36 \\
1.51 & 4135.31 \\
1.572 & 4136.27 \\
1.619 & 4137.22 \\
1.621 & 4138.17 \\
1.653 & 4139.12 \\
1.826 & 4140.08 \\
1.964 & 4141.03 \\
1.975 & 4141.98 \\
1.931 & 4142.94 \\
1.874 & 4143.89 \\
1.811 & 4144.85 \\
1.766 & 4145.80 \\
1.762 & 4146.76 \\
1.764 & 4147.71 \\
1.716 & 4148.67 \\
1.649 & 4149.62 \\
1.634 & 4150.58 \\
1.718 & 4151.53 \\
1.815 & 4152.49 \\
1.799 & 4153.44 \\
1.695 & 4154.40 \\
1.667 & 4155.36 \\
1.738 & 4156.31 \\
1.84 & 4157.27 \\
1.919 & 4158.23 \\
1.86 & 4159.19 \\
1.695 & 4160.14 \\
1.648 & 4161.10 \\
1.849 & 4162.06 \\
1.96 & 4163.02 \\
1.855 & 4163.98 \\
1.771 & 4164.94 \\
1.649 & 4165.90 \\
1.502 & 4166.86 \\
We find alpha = 1.451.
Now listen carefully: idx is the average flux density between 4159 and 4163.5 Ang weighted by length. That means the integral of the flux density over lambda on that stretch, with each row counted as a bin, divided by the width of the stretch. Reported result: 1.80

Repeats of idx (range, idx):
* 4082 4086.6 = 1.75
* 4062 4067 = 1.75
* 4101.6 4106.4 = 1.16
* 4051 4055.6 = 1.78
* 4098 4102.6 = 1.26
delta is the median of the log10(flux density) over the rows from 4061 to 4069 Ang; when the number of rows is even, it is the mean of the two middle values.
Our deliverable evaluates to 0.24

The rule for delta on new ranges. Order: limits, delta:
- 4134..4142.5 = 0.21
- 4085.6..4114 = 0.12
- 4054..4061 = 0.18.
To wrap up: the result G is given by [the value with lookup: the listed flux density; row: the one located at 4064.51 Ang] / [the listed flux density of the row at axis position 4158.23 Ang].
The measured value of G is 0.92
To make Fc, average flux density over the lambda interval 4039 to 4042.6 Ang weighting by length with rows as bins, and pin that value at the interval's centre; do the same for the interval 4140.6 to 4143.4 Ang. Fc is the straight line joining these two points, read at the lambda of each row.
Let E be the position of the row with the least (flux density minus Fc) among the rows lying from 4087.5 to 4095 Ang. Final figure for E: 4094.57 Ang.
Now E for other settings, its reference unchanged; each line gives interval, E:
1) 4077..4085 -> 4080.45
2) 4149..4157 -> 4150.58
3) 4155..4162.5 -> 4161.10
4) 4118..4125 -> 4119.16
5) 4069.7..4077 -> 4071.07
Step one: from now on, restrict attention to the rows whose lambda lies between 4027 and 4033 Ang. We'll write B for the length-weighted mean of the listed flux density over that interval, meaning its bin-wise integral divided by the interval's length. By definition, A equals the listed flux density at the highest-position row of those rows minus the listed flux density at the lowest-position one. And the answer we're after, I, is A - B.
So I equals -1.5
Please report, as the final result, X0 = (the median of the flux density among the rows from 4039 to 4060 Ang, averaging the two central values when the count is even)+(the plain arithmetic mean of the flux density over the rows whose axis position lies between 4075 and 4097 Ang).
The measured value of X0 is 3.30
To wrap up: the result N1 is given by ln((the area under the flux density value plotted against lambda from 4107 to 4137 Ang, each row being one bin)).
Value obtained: 3.8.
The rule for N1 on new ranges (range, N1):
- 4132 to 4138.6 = 2.3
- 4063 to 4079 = 3.2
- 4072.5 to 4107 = 4.0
